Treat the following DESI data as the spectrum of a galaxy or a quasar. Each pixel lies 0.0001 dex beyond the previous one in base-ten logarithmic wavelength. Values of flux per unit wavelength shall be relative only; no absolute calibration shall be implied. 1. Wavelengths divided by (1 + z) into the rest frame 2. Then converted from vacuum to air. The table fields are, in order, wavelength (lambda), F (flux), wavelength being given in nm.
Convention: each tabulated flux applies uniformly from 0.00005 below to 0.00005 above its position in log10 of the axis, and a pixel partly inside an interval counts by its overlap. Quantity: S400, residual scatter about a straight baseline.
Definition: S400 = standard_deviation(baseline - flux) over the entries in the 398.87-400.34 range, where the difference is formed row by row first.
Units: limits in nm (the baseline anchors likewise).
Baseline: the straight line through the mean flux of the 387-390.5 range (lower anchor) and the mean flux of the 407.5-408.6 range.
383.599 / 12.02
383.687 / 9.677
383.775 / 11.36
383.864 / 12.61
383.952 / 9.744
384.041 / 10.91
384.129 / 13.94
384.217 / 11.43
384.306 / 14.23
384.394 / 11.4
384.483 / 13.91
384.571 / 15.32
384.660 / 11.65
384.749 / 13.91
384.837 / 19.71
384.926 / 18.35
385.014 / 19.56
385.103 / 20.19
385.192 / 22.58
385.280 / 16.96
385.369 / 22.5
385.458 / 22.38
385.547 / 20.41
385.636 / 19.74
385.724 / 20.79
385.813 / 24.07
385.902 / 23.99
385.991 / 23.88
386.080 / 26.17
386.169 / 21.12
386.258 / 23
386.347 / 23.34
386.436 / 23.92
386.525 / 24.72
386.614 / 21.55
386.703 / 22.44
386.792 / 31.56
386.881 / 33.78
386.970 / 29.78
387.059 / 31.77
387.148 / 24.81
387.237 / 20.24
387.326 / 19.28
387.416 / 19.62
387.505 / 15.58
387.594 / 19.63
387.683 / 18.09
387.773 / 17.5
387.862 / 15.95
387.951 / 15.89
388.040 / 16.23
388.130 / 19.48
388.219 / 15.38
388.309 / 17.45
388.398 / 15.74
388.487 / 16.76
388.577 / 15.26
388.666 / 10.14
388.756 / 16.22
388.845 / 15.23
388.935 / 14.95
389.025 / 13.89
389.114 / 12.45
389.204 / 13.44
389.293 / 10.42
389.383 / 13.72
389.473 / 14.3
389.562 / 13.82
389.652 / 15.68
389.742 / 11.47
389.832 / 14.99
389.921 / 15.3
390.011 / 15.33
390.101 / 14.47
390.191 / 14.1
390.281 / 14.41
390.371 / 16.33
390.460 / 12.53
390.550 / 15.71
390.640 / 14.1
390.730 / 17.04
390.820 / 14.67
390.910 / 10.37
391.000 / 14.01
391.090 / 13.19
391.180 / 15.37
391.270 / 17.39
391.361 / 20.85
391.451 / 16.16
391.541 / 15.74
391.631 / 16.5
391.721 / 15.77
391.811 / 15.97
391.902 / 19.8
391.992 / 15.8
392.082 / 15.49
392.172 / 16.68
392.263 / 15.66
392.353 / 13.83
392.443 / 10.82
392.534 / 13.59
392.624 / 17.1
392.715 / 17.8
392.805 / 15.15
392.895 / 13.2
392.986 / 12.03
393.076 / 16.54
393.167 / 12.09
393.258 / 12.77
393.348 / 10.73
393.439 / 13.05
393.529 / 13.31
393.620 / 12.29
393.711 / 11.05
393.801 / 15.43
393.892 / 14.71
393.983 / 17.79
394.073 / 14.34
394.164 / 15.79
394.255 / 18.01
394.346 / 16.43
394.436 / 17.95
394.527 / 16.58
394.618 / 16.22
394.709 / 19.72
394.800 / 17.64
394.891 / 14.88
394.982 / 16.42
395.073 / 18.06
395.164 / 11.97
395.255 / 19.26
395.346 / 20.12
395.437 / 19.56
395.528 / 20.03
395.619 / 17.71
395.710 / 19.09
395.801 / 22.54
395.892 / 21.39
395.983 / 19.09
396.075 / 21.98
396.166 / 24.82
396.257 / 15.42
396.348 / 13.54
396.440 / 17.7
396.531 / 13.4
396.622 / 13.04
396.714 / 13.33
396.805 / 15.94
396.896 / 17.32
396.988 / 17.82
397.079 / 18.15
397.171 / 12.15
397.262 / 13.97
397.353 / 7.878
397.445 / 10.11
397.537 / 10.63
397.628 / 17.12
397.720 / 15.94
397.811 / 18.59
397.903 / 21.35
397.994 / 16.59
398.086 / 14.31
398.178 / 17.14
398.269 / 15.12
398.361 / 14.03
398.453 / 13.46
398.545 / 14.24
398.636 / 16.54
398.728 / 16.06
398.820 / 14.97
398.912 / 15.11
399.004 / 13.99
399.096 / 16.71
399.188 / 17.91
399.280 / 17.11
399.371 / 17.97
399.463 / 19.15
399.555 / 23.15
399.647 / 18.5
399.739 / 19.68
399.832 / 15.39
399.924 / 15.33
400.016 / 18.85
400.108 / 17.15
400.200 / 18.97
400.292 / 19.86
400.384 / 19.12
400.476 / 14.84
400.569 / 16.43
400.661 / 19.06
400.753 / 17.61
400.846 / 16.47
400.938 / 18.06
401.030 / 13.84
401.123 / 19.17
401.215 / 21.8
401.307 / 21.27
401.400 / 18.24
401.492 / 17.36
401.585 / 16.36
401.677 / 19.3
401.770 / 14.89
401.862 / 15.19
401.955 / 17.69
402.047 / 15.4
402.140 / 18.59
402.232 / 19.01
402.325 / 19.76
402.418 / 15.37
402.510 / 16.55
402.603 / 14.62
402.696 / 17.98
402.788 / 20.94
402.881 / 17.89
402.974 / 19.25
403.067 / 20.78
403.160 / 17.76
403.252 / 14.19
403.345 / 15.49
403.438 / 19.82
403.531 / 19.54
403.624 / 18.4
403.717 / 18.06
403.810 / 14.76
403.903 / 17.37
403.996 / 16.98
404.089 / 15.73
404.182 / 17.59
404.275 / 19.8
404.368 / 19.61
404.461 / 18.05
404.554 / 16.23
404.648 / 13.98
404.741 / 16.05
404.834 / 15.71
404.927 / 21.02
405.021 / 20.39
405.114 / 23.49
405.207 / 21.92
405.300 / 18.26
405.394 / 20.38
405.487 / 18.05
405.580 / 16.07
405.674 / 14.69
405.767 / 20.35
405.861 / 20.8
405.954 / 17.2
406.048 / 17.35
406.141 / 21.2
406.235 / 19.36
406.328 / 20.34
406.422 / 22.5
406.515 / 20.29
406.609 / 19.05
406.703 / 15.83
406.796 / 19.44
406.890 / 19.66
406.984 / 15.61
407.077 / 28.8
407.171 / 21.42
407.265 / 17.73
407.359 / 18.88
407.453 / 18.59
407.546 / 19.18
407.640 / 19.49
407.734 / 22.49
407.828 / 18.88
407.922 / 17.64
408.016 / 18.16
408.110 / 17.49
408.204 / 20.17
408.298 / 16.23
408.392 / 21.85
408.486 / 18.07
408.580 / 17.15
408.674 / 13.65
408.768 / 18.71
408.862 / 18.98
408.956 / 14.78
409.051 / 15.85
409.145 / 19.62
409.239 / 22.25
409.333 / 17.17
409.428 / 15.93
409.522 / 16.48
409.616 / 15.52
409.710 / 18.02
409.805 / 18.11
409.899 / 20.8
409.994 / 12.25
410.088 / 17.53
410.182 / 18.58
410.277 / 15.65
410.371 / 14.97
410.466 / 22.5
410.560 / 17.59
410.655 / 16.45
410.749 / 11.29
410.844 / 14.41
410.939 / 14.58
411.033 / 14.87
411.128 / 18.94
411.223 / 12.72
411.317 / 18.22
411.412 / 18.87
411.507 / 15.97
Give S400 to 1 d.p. 2.2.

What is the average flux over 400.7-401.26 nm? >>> 17.8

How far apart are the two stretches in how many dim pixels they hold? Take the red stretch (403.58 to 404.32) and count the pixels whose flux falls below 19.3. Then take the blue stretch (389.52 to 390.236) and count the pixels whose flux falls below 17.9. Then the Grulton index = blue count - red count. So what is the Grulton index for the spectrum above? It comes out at 1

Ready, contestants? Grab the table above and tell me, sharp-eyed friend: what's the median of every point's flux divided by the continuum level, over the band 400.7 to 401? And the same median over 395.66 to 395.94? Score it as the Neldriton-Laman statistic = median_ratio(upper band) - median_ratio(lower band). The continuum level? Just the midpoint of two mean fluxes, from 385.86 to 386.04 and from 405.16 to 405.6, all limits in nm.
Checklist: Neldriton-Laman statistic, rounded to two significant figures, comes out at -0.18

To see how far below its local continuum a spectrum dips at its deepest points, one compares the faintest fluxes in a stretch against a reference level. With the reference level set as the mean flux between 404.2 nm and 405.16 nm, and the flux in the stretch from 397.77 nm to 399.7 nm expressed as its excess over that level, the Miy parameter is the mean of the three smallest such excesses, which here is -4.6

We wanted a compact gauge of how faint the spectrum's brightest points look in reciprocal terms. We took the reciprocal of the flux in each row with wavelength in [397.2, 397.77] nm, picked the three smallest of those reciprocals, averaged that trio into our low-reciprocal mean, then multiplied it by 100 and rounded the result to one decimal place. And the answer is 6.4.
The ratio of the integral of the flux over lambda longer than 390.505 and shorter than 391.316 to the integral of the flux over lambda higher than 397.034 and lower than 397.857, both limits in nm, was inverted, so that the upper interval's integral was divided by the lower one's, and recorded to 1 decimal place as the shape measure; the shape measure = 1.0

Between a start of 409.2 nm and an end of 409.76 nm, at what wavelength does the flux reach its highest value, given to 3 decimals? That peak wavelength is 409.239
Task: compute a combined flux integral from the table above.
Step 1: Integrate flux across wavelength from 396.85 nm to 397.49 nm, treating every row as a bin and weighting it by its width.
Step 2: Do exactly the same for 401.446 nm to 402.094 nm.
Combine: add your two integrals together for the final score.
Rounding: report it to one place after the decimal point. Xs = 19.7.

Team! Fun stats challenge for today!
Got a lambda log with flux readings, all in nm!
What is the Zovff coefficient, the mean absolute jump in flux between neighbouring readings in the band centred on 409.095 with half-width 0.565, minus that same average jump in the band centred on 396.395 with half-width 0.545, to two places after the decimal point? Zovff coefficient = -0.37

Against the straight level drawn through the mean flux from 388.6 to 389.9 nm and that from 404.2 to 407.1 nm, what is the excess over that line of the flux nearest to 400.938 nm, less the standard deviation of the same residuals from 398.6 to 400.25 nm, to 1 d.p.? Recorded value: -1.5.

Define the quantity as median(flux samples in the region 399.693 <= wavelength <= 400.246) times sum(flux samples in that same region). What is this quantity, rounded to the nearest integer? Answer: 1897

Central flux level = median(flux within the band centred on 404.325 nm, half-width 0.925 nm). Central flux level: 18.1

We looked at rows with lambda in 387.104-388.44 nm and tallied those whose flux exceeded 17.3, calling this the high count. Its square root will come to 3.0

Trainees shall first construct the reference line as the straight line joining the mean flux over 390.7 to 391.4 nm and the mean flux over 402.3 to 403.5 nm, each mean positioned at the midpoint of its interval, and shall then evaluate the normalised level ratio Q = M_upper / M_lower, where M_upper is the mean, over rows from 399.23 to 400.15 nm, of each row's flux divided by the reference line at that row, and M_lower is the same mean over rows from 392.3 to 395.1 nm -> 1.13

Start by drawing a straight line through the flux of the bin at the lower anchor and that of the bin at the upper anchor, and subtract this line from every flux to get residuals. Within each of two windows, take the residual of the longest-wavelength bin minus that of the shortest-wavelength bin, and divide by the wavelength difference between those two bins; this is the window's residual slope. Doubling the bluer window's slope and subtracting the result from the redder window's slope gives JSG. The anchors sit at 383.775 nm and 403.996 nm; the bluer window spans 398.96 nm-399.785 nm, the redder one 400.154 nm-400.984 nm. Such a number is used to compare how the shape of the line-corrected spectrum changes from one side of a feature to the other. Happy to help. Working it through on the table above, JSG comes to -16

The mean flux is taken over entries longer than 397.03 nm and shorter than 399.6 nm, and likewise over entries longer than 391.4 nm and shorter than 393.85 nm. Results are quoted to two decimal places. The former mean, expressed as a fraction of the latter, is 1.07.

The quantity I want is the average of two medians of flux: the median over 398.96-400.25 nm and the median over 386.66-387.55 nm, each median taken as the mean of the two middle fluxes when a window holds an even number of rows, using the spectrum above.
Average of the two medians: 20.8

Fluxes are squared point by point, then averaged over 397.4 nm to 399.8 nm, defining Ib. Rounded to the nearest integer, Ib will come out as 276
